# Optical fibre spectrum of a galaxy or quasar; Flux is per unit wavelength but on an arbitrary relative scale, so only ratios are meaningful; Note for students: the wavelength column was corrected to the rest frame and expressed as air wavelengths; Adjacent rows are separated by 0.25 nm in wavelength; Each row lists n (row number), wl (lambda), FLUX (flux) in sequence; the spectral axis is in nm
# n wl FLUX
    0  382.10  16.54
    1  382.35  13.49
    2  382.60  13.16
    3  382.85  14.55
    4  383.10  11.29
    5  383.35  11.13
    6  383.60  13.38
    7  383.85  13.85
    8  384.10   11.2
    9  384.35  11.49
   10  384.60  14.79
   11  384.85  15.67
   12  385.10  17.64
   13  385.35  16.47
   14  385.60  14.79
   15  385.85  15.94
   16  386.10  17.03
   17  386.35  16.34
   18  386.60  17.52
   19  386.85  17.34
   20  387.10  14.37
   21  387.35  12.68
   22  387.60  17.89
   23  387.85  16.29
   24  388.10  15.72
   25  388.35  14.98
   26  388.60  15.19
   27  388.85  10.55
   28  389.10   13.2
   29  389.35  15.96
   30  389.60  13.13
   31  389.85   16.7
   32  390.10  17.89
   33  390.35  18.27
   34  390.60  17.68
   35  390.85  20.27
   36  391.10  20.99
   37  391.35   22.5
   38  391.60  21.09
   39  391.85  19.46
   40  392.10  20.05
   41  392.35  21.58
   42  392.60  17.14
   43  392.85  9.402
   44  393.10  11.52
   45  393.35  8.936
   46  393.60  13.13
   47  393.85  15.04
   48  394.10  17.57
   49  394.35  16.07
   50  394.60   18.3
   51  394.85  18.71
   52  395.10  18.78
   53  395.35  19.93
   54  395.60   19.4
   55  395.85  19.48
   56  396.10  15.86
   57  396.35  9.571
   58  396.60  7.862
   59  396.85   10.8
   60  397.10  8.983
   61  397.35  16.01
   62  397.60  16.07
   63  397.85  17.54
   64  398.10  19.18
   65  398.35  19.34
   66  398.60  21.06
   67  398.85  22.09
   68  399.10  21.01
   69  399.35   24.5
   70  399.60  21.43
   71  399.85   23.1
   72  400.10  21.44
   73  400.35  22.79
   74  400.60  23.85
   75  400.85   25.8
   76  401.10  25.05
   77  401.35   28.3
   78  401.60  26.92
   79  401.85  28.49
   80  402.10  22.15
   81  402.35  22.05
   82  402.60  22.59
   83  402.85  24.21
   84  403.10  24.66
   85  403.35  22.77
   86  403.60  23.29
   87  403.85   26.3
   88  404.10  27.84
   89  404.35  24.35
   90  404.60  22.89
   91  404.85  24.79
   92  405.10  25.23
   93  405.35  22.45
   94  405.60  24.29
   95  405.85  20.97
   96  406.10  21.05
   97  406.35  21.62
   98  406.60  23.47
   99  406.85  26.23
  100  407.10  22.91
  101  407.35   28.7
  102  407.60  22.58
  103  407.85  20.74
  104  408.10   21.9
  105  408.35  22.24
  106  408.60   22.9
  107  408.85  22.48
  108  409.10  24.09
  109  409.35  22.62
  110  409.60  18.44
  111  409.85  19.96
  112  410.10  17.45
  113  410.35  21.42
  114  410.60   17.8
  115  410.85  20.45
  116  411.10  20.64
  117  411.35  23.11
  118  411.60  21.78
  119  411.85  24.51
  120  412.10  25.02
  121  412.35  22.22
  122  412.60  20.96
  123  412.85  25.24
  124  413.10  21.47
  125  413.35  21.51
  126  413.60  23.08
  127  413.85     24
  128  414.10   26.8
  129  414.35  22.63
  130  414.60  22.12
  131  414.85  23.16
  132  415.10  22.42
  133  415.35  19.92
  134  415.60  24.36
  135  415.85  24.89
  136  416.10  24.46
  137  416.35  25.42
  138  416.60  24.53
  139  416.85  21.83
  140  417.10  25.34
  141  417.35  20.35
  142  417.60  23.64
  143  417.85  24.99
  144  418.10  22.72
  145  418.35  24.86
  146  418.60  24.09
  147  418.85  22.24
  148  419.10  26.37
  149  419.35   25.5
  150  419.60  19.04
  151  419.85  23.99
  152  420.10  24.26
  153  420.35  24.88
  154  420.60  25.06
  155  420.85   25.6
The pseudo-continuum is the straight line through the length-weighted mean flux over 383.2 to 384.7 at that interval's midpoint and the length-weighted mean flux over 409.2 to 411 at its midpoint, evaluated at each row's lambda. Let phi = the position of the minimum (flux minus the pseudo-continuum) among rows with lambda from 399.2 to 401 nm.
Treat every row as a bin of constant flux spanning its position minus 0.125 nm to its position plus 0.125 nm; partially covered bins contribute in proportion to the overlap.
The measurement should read 400.10 nm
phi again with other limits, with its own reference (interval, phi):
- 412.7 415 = 413.35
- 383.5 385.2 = 384.10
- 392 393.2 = 392.85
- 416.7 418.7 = 417.35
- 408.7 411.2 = 410.10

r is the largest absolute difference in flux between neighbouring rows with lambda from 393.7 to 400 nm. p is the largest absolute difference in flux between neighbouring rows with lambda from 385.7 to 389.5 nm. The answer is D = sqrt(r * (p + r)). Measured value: 9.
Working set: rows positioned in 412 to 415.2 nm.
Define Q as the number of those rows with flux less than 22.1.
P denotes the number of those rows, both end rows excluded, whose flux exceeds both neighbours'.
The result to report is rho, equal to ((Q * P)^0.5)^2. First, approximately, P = 3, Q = 3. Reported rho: 9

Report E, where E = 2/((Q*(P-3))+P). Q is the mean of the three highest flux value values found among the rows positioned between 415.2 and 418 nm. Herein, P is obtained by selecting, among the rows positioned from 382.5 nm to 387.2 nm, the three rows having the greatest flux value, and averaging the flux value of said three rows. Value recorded 0.0052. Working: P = 17.5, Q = 25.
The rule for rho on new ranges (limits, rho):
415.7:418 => 4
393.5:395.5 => 8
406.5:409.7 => 12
